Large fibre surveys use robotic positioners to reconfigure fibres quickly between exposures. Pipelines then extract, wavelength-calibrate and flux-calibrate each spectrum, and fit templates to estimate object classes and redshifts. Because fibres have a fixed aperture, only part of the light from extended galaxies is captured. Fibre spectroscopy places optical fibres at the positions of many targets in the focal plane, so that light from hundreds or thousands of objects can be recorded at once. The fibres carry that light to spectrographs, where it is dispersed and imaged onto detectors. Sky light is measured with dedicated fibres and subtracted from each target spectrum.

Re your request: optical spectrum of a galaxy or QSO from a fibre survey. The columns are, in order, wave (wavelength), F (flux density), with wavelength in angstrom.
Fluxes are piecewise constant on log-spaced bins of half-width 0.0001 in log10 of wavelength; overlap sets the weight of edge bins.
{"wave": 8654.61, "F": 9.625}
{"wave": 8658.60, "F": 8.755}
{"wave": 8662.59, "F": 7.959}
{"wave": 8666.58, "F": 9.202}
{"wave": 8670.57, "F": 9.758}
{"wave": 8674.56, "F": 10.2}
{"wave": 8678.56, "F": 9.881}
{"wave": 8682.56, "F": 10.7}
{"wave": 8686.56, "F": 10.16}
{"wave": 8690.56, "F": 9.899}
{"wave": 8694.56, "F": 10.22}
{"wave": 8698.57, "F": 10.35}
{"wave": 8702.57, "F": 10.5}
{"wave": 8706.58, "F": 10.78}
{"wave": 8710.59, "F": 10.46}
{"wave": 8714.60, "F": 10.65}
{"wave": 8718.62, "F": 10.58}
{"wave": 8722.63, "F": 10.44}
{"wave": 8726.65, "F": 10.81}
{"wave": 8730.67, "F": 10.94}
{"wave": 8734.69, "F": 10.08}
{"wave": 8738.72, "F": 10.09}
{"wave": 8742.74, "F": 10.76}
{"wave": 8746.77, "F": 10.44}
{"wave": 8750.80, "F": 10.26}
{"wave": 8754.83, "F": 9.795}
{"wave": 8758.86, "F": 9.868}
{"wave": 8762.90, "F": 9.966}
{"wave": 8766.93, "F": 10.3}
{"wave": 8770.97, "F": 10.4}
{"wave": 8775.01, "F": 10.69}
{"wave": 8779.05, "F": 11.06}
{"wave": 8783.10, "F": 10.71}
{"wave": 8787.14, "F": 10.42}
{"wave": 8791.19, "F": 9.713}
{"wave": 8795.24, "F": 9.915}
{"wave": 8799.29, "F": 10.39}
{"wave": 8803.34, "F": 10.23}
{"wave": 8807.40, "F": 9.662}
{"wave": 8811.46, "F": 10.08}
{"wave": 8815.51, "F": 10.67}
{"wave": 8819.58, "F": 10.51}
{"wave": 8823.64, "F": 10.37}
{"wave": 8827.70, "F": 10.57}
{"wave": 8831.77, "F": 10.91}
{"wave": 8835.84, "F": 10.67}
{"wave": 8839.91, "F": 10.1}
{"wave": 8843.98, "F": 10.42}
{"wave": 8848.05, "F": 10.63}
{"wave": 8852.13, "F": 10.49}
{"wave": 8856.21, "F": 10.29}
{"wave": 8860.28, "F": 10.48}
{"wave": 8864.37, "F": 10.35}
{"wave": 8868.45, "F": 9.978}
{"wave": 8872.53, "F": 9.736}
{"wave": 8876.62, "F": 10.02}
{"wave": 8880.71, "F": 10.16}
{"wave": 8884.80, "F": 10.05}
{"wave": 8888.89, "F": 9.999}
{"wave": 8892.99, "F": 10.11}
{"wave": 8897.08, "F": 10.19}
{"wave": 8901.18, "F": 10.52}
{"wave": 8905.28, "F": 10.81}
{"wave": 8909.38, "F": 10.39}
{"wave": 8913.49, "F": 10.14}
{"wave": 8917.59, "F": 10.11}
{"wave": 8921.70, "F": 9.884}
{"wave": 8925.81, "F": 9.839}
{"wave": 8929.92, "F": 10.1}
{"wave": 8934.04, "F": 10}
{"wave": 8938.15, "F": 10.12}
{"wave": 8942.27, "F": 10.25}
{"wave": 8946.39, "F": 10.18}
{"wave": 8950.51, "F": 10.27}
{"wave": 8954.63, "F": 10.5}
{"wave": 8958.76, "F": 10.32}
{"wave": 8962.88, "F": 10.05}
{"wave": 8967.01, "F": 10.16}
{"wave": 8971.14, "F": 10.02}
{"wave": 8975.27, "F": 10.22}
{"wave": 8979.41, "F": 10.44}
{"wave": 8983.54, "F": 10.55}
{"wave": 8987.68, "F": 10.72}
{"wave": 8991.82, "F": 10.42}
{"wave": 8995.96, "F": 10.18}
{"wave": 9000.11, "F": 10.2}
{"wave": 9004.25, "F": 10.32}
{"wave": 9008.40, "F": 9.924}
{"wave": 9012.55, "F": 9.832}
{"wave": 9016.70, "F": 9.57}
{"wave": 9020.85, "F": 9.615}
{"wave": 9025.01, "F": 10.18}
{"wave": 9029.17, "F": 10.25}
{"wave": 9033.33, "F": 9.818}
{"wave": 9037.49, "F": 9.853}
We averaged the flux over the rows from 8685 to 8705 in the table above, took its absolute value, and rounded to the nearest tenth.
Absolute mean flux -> 10.2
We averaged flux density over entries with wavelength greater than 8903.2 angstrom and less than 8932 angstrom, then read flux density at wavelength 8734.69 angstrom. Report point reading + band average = 20.3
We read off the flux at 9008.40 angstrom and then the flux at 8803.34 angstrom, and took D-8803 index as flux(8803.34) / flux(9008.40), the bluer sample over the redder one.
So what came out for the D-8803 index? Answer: 1.03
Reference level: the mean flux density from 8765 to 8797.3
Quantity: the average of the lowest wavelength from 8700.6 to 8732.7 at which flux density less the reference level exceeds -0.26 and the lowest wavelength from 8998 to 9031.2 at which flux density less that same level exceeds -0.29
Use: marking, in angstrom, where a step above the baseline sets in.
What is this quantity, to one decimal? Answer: 8851.3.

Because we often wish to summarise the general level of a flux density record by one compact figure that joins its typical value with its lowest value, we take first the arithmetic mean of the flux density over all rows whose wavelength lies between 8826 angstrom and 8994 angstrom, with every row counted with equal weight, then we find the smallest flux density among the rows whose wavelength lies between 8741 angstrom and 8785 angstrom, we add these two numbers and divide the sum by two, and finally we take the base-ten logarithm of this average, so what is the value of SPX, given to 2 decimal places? 1.00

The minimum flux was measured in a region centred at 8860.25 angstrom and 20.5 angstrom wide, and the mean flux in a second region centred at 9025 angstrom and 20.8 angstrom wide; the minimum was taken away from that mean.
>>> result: -0.1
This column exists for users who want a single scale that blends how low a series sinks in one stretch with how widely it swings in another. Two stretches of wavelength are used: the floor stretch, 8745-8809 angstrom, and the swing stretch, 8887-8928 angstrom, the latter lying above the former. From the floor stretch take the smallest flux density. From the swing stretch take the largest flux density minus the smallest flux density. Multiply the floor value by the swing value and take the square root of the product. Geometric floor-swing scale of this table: 3.1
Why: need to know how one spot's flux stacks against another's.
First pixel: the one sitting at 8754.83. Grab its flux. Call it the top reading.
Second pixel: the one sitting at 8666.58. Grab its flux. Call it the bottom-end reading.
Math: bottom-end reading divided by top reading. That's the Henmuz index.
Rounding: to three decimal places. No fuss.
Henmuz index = 0.939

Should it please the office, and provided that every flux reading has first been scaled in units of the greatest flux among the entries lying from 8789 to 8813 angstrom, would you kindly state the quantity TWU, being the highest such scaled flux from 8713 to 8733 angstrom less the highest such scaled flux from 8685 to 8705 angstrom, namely 0.04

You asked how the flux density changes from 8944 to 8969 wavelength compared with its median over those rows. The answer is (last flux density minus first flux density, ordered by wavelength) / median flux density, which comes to 0.00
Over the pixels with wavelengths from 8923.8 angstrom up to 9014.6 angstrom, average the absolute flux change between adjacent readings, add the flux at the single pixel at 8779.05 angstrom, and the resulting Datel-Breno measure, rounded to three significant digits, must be 11.2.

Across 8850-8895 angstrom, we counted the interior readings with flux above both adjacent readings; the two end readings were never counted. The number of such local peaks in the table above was 2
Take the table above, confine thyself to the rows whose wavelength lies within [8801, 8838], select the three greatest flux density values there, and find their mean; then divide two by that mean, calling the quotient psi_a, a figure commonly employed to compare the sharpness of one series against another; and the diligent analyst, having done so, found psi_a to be 0.186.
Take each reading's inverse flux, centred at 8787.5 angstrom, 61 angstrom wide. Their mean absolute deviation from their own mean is 0.0031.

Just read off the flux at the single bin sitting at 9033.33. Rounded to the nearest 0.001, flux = 9.818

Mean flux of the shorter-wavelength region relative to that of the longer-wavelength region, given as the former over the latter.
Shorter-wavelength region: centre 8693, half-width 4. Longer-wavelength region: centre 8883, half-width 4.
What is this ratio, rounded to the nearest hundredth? 1.00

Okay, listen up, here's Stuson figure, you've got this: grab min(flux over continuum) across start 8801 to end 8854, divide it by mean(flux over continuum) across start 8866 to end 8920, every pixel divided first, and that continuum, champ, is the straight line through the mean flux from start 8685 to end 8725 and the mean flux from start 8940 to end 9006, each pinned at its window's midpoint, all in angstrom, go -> 0.947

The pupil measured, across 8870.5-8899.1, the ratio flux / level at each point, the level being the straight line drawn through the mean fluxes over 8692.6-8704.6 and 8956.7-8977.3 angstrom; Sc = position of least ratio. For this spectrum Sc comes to 8872.53 angstrom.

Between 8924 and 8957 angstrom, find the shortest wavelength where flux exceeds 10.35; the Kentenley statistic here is 8954.63 angstrom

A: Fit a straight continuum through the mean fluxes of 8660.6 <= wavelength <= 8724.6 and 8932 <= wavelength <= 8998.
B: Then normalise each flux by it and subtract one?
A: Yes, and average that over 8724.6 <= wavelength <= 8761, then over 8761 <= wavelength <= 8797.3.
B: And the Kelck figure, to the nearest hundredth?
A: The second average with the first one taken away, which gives 0.00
